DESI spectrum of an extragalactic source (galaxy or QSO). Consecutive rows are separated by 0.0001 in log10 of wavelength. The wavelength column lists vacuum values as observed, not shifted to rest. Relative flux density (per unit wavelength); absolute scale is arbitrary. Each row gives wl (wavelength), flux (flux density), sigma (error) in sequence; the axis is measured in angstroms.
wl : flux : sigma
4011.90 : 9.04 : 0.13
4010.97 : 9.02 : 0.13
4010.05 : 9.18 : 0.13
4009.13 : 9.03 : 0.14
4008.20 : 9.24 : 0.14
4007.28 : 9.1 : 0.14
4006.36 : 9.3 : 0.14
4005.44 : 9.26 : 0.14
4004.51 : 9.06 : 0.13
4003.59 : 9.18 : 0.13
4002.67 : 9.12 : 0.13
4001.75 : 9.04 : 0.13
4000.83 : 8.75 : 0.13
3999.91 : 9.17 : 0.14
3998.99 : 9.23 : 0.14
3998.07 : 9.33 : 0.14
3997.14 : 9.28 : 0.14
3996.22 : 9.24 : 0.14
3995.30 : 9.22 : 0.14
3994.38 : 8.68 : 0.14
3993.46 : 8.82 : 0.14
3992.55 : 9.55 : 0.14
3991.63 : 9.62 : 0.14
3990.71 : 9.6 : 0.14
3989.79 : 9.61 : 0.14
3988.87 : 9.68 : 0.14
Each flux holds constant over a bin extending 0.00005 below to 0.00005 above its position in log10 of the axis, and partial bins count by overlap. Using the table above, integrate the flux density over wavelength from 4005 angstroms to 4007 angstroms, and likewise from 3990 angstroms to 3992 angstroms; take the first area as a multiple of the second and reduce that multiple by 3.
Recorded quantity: -2.03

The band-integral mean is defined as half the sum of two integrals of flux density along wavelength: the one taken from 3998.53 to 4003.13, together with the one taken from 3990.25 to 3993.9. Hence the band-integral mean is 38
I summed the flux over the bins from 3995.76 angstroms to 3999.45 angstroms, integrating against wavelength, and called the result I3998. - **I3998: 34.1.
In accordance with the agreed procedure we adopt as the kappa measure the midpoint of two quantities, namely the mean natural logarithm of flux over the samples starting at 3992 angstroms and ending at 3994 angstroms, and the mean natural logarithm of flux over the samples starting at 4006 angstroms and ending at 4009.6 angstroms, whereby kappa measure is 2.22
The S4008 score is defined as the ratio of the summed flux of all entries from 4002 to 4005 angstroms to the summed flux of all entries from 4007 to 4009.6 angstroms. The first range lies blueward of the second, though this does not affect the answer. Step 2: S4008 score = 1.000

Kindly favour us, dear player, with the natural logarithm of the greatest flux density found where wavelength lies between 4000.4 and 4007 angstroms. 2.23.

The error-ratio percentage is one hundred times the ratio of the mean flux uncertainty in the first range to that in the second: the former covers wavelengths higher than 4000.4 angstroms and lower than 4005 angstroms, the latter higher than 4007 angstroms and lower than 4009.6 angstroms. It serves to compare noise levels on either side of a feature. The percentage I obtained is 93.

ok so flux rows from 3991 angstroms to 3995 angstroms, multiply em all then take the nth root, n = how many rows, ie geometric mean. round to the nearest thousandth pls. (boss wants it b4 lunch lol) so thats 9.158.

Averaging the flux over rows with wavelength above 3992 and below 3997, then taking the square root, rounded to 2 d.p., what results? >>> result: 3.02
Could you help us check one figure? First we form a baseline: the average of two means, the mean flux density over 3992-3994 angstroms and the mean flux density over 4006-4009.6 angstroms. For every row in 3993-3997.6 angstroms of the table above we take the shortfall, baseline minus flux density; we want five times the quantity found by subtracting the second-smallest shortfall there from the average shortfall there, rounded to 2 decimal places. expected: 0.96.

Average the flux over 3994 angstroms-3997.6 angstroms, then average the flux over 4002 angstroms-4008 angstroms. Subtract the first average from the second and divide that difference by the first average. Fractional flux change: 0.007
